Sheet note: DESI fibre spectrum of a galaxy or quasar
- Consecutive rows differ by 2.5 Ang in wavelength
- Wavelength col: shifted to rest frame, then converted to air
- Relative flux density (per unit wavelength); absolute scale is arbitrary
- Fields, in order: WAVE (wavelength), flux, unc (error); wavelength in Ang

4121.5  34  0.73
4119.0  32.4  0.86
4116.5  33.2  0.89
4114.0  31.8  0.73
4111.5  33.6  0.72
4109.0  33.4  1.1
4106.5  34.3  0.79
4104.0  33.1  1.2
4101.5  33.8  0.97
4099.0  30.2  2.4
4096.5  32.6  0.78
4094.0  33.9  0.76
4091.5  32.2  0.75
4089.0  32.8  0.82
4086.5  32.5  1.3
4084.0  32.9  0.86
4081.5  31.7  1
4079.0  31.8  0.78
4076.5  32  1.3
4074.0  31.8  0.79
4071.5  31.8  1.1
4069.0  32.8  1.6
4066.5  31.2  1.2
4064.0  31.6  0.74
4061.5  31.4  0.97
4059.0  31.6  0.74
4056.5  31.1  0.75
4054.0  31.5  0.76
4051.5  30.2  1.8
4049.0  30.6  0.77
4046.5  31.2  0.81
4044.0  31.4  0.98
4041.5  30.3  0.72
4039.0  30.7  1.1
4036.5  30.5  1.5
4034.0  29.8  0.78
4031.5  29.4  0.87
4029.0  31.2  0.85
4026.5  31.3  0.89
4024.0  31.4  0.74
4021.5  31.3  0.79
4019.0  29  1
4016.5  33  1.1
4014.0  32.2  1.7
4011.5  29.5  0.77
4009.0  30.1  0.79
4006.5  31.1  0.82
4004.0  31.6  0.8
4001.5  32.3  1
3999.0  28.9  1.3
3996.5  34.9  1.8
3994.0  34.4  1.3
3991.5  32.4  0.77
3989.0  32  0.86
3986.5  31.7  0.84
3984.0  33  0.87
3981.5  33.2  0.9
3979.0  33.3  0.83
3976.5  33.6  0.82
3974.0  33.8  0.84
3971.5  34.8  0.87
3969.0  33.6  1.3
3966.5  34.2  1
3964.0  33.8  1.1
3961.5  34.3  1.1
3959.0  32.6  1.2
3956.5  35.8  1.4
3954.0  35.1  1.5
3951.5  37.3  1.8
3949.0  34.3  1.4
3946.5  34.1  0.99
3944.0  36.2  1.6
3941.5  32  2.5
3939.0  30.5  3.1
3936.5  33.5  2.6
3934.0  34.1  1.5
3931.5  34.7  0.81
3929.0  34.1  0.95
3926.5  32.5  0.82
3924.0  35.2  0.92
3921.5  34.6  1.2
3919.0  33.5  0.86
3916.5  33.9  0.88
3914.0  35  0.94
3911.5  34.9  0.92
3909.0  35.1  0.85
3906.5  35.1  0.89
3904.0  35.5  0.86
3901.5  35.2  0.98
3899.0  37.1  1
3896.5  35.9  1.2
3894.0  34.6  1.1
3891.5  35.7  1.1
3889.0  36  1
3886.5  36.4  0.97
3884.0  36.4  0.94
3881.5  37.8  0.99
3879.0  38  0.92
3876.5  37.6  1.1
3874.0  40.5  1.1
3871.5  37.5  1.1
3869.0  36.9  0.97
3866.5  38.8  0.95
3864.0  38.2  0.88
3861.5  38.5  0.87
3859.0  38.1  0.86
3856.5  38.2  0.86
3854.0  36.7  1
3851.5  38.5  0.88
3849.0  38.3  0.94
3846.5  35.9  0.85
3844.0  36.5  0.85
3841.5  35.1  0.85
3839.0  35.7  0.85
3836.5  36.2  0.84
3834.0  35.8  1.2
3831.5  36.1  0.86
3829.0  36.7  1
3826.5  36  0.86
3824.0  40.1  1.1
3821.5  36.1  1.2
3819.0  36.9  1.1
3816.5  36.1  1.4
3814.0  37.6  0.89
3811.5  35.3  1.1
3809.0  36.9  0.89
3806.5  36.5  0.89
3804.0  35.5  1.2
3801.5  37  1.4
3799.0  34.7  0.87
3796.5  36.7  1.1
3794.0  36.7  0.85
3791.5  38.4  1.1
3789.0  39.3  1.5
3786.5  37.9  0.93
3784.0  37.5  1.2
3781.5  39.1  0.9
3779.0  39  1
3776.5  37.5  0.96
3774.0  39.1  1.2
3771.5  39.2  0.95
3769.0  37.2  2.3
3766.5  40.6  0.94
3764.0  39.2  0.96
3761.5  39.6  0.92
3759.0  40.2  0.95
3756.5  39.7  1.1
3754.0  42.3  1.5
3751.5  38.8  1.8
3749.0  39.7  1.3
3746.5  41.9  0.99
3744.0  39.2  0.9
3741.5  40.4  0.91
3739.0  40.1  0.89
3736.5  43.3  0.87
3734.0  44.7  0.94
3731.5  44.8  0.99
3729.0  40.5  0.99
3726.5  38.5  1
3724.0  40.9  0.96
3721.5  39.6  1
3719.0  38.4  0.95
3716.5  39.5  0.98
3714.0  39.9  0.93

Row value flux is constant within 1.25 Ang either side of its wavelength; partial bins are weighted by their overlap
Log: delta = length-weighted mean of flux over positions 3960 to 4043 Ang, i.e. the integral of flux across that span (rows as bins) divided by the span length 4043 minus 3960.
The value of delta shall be 32.0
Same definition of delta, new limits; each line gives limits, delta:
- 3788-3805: 36.9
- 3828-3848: 36.0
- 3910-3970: 34.2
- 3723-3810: 39.2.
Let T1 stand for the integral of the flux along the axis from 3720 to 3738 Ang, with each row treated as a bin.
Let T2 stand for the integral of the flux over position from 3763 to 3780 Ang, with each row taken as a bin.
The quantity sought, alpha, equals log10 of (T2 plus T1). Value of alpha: 3.15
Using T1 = 750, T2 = 660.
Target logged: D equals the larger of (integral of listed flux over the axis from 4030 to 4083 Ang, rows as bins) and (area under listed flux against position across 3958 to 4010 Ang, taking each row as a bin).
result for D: 1708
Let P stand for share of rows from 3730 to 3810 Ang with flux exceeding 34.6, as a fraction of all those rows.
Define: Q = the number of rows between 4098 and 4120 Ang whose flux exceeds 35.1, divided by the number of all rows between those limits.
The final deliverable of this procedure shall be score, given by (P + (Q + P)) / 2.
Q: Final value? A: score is 1.00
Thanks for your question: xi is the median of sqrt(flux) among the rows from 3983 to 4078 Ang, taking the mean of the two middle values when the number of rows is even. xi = 5.60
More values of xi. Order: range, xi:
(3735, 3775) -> 6.30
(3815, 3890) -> 6.07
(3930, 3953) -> 5.84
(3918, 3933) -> 5.86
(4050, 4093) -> 5.64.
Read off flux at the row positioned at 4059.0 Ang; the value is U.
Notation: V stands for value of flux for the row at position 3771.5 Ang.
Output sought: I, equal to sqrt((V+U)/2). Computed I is 5.95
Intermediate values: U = 31.6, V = 39.2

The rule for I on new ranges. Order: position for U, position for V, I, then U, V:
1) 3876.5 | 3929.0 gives 5.99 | 37.6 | 34.1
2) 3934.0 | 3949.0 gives 5.85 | 34.1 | 34.3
